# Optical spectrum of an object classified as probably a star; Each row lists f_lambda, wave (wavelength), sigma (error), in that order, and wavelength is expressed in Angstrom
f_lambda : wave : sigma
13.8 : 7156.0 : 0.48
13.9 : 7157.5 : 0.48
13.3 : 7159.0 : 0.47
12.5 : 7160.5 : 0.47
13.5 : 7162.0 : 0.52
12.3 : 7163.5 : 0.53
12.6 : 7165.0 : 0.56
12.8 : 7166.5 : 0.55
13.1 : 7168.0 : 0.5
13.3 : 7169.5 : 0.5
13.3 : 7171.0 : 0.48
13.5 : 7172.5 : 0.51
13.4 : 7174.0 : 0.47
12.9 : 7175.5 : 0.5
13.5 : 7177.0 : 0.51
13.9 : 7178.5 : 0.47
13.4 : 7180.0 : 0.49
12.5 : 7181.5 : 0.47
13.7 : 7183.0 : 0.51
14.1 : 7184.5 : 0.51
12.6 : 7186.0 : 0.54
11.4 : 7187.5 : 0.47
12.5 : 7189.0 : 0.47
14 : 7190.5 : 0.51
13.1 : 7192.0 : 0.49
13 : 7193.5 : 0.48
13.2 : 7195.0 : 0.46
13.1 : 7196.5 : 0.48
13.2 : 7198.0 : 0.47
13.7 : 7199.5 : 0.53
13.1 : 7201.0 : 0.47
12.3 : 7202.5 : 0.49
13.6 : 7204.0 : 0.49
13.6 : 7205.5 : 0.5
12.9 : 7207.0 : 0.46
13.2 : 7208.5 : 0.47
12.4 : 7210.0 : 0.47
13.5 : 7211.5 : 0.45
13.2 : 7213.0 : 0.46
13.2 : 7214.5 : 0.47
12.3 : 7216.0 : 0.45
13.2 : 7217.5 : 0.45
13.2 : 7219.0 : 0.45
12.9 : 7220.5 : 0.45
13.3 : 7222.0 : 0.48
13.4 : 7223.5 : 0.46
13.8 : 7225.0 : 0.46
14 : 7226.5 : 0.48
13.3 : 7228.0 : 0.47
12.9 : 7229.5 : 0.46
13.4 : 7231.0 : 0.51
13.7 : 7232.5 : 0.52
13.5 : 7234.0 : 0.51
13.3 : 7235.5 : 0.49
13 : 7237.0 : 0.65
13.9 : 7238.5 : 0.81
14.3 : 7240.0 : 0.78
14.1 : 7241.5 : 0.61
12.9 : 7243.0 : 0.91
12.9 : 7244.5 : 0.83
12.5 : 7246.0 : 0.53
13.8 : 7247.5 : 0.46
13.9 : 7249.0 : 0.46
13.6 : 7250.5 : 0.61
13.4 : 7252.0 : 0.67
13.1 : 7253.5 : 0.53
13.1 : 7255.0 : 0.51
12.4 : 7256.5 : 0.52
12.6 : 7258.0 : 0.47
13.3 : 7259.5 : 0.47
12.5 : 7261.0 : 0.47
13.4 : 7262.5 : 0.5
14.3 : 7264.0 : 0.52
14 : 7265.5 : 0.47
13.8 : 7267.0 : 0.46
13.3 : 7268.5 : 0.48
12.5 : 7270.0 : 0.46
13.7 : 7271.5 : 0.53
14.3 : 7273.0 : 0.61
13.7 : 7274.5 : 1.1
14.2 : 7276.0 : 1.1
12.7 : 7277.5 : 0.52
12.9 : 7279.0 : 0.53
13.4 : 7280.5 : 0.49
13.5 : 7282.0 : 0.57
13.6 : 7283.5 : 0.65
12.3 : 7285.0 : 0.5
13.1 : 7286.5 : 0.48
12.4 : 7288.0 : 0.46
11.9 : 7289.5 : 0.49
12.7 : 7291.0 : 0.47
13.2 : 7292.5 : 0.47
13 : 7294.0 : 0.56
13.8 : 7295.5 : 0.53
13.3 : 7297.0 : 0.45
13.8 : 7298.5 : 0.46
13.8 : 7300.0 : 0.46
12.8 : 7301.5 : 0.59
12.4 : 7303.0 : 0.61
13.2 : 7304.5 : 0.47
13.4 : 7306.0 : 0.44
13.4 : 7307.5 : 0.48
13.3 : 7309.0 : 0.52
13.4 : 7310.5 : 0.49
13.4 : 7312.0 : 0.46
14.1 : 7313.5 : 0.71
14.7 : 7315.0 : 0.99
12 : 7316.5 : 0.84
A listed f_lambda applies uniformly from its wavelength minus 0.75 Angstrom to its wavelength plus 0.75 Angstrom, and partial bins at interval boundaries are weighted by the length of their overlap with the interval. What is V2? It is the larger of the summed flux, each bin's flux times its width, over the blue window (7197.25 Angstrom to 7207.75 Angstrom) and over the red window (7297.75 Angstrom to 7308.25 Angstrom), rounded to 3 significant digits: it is 139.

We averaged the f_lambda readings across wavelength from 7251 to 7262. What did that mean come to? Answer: 12.9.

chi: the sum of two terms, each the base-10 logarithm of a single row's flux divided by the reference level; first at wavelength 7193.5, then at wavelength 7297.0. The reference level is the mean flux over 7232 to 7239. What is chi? -0.02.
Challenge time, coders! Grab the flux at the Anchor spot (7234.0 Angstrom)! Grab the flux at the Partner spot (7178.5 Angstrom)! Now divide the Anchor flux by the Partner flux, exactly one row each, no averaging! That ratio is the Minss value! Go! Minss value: 0.971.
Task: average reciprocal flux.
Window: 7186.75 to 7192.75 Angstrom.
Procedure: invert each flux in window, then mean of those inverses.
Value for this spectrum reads 0.0789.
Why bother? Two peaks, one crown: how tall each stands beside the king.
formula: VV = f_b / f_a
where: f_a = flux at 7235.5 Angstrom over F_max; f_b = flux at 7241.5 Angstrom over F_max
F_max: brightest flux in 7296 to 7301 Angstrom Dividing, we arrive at 1.06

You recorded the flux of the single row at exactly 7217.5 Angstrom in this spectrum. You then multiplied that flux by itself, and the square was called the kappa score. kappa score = 174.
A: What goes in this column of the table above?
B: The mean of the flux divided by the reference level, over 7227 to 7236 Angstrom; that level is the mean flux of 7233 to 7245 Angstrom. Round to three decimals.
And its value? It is 0.990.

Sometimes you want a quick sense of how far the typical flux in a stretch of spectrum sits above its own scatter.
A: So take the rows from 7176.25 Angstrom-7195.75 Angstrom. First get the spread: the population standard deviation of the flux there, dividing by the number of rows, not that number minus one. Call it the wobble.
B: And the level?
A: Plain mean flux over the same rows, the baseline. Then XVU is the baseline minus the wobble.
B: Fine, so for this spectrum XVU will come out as 12.4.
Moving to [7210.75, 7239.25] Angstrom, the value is 12.9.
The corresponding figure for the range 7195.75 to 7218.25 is 12.7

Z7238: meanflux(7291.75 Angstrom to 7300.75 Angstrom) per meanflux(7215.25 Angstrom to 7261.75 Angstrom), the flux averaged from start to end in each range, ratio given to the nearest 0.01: 1.02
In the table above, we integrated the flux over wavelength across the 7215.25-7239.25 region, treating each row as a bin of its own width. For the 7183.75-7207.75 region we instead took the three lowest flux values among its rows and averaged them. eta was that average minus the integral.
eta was -308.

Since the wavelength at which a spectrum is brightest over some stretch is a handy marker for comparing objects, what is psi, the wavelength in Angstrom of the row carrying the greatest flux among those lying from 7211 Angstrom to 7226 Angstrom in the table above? 7225.0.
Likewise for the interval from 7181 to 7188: 7184.5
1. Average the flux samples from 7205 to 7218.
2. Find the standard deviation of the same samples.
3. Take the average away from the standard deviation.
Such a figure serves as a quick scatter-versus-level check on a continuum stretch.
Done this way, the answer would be -12.6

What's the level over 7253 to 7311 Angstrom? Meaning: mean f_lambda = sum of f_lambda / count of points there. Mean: 13.22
